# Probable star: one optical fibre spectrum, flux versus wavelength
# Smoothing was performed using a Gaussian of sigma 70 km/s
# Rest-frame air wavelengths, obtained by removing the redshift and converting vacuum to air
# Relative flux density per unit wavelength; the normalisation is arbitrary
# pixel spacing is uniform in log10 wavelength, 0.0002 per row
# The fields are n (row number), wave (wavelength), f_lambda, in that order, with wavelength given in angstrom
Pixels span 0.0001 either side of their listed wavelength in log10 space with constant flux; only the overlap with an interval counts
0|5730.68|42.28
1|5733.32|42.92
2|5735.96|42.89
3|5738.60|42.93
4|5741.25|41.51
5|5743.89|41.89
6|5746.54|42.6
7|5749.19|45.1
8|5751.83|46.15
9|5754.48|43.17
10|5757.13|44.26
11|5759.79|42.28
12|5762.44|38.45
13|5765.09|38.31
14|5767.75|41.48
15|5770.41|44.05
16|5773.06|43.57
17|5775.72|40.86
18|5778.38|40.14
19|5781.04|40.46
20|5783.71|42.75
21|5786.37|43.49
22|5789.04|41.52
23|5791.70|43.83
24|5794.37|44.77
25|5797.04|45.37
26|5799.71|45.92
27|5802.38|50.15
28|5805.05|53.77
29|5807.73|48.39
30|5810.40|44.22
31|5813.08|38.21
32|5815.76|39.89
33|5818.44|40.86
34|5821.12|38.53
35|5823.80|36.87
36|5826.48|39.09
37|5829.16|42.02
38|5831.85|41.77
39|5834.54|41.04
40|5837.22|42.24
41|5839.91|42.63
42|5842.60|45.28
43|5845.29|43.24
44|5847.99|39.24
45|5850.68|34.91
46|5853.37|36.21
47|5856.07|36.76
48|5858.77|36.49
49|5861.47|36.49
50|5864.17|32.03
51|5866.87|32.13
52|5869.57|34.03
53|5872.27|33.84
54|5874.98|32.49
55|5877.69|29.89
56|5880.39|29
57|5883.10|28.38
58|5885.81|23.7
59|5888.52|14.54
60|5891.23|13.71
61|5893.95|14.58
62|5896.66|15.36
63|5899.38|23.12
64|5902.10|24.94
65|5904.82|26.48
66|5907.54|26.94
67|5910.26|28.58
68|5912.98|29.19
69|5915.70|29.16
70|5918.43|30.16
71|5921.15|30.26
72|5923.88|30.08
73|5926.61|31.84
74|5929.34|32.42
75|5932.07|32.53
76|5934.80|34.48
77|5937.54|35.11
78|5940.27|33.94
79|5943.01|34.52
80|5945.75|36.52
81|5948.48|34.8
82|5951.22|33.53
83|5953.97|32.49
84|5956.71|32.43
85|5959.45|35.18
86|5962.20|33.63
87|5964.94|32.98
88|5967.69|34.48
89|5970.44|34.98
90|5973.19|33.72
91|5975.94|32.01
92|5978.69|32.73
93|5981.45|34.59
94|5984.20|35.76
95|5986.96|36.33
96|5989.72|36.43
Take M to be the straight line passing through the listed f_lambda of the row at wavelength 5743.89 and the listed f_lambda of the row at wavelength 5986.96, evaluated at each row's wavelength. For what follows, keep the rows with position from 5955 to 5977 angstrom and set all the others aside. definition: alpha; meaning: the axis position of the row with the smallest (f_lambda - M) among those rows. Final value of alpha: 5956.71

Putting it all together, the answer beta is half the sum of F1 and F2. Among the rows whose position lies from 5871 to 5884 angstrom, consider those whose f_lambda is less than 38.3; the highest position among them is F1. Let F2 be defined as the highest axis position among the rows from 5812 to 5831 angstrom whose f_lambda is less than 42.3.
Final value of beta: 5856.1 angstrom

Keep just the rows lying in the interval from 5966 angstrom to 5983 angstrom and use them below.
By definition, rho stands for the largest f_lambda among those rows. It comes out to 34.98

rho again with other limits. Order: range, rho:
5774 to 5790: 43.49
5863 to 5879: 34.03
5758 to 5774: 44.05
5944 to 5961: 36.52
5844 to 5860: 43.24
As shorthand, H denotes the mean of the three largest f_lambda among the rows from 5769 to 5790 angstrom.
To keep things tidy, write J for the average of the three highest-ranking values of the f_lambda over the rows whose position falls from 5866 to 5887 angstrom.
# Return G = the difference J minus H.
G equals -10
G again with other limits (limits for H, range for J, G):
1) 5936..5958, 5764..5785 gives 8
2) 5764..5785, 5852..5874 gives -7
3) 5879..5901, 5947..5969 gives 8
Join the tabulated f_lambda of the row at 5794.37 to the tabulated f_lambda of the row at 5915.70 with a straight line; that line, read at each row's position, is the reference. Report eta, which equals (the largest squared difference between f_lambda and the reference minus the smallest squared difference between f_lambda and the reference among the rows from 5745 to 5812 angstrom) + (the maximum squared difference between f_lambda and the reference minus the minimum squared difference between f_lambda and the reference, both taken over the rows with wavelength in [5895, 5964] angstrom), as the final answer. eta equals 373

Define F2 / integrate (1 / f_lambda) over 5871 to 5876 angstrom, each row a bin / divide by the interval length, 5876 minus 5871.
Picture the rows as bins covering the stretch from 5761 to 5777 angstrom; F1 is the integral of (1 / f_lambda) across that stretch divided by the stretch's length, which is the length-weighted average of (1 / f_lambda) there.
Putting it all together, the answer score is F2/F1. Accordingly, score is 1.23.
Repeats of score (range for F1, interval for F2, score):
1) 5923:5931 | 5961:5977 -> 0.94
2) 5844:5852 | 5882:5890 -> 1.93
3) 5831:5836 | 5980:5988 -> 1.16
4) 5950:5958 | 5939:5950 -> 0.94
